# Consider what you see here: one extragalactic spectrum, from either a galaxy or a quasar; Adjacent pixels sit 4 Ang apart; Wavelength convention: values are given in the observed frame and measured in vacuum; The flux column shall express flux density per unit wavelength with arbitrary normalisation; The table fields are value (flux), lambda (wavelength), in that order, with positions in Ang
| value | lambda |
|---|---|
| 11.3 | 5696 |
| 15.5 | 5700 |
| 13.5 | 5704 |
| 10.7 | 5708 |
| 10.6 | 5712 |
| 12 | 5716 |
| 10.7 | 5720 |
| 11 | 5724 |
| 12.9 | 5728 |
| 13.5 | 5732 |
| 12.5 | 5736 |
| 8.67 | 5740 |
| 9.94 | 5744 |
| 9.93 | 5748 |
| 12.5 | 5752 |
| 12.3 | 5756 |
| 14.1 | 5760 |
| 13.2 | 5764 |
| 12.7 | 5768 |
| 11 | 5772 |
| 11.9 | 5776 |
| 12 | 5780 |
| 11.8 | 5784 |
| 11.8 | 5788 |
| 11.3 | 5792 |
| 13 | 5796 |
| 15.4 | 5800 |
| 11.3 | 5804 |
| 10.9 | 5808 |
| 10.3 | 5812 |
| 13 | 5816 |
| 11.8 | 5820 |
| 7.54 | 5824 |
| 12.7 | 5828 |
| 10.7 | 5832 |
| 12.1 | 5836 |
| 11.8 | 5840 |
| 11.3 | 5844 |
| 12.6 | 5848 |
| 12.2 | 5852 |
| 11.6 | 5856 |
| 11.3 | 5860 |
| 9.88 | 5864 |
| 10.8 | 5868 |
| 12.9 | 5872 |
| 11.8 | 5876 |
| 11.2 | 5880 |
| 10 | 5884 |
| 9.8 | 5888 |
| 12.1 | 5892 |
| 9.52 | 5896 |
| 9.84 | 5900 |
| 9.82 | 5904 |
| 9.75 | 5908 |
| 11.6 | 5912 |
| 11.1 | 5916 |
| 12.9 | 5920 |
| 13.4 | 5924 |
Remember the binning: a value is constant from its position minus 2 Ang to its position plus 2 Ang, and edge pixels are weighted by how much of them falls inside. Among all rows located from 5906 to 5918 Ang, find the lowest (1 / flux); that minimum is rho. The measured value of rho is 0.086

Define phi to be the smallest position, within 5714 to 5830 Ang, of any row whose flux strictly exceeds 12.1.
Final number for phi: 5728 Ang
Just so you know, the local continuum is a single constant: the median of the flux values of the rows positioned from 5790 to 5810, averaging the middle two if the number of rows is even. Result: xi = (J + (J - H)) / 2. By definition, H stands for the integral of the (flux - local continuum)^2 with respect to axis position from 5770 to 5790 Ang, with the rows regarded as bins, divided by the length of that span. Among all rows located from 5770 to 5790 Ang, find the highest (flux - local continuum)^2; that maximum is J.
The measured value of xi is 0.3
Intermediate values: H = 0.3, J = 0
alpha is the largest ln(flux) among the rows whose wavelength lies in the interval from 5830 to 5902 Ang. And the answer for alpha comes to 2.56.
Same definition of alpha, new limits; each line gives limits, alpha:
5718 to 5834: 2.73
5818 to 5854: 2.54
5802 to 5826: 2.56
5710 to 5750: 2.60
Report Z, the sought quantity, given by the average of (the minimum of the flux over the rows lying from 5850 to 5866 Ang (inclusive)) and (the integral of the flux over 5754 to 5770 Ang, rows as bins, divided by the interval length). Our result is 11.5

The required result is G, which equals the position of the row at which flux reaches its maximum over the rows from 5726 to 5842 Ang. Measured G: 5800 Ang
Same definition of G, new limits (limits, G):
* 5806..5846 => 5816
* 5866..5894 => 5872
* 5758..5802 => 5800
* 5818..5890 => 5872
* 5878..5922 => 5920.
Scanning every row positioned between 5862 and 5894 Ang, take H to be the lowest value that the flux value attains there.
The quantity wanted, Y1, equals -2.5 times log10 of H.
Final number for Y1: -2.48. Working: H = 9.8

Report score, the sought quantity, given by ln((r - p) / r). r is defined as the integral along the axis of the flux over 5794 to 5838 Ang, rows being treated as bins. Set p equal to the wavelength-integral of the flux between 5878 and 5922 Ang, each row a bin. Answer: -2.4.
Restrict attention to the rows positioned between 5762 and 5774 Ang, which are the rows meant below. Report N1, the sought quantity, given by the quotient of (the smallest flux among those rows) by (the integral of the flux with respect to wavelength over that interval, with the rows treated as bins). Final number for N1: 0.075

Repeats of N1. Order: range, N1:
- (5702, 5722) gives 0.046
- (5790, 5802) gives 0.071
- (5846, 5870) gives 0.036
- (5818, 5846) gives 0.024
